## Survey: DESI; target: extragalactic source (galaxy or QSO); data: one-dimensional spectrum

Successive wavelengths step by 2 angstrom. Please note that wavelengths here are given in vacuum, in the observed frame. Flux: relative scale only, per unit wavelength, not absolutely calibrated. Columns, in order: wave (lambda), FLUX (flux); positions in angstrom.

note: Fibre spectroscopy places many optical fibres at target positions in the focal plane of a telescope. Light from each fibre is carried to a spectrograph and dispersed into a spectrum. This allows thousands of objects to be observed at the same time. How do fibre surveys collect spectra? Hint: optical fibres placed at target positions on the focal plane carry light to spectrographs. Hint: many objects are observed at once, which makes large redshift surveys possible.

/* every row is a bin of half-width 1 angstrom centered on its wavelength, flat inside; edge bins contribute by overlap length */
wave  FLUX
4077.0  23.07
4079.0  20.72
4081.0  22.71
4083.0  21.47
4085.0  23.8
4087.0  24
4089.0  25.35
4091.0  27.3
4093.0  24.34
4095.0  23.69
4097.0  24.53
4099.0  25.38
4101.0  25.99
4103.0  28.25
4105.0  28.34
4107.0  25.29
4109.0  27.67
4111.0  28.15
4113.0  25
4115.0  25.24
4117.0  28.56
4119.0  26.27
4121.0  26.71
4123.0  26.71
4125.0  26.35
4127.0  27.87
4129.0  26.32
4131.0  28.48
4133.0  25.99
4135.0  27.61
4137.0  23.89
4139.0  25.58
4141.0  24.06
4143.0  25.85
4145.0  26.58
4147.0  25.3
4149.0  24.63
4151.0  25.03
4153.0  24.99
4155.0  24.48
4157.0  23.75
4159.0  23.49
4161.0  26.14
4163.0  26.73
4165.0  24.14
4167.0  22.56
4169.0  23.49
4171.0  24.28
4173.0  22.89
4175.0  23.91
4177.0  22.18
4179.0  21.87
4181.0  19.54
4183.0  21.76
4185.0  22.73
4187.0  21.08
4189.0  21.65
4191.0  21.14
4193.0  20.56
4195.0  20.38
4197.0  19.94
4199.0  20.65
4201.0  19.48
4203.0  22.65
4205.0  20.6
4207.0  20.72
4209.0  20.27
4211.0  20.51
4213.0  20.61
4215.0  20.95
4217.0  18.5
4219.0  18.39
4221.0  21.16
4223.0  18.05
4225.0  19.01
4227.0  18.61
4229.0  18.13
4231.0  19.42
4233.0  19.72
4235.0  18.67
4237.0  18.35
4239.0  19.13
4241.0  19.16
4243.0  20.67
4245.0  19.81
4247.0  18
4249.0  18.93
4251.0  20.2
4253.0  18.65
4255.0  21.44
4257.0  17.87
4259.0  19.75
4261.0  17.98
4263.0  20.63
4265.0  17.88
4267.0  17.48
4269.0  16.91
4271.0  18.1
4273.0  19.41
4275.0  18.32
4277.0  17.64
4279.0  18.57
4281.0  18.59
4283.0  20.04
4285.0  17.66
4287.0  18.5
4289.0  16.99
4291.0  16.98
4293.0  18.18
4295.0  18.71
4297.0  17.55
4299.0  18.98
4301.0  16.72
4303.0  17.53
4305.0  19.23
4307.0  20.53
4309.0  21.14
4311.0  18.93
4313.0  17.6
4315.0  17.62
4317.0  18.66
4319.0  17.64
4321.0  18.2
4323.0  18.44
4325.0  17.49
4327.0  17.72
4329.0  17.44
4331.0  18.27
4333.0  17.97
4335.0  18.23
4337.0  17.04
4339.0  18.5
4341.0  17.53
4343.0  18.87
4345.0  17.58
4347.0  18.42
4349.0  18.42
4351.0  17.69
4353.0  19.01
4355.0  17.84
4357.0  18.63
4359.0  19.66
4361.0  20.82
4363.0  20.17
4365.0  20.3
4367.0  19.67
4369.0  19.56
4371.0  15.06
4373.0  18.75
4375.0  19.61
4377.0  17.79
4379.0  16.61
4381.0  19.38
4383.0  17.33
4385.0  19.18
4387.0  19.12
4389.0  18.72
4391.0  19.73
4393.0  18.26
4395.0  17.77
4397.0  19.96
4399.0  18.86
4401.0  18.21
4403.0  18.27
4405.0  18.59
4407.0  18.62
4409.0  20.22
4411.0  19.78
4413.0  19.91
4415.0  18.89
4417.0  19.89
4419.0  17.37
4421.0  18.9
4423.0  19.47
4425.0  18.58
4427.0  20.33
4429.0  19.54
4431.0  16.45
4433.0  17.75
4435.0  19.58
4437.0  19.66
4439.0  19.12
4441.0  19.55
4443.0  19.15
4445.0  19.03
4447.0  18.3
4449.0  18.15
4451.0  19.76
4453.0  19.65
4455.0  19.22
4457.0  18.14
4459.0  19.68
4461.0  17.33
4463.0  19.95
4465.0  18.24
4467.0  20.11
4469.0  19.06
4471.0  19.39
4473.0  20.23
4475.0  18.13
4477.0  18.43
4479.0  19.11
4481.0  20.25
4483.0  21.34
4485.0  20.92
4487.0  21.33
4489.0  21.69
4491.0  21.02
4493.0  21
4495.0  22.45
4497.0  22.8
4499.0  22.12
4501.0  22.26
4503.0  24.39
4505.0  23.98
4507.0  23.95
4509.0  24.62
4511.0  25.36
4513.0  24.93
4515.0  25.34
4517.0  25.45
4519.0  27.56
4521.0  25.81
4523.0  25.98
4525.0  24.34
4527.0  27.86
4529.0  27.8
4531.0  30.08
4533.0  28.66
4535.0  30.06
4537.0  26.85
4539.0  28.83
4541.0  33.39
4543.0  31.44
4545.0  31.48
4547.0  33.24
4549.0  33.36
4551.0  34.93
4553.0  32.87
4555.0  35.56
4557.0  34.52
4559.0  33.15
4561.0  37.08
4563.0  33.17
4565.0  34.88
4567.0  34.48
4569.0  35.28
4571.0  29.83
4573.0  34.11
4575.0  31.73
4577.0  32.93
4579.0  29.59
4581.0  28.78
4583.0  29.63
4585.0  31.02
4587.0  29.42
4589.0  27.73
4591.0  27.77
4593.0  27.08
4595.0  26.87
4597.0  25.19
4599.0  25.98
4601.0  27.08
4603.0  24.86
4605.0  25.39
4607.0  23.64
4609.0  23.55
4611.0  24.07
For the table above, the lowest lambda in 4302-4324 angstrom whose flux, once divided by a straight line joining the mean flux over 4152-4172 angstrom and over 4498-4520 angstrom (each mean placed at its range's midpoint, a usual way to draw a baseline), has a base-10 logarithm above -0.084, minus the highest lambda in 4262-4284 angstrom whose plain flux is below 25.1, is 24 angstrom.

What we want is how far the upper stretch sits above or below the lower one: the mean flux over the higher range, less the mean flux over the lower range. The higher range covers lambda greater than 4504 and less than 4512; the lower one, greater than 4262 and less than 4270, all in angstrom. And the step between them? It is 6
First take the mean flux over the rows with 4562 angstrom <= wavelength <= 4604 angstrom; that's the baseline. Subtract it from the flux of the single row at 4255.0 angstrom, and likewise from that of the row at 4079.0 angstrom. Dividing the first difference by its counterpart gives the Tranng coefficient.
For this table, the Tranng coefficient 0.9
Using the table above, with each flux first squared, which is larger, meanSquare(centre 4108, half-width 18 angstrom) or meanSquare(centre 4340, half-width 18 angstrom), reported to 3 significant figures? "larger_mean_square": 695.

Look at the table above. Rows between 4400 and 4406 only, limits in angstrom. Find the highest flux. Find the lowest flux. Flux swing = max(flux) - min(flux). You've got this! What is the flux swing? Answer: 0.4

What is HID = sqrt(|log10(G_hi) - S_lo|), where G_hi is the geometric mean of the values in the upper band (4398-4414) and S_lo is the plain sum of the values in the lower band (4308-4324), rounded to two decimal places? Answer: 12.12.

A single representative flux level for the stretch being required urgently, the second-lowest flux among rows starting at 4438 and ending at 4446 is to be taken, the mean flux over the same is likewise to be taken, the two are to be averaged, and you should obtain 19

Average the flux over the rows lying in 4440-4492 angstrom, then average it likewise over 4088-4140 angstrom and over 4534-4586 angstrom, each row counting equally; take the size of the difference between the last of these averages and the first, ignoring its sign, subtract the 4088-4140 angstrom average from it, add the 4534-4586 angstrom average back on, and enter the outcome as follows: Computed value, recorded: 19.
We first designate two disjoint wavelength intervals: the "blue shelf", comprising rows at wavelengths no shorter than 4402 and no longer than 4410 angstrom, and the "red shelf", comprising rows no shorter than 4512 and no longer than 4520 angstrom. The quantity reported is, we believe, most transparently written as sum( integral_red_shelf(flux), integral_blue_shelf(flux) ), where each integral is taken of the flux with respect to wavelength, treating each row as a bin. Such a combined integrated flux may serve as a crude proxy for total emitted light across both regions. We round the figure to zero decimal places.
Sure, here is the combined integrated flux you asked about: 358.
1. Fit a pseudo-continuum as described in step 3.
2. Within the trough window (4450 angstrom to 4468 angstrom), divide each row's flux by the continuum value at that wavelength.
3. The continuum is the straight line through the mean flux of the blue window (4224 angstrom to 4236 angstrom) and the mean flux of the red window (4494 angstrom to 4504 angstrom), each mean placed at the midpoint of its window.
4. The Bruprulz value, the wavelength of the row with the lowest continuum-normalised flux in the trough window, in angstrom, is 4461.0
